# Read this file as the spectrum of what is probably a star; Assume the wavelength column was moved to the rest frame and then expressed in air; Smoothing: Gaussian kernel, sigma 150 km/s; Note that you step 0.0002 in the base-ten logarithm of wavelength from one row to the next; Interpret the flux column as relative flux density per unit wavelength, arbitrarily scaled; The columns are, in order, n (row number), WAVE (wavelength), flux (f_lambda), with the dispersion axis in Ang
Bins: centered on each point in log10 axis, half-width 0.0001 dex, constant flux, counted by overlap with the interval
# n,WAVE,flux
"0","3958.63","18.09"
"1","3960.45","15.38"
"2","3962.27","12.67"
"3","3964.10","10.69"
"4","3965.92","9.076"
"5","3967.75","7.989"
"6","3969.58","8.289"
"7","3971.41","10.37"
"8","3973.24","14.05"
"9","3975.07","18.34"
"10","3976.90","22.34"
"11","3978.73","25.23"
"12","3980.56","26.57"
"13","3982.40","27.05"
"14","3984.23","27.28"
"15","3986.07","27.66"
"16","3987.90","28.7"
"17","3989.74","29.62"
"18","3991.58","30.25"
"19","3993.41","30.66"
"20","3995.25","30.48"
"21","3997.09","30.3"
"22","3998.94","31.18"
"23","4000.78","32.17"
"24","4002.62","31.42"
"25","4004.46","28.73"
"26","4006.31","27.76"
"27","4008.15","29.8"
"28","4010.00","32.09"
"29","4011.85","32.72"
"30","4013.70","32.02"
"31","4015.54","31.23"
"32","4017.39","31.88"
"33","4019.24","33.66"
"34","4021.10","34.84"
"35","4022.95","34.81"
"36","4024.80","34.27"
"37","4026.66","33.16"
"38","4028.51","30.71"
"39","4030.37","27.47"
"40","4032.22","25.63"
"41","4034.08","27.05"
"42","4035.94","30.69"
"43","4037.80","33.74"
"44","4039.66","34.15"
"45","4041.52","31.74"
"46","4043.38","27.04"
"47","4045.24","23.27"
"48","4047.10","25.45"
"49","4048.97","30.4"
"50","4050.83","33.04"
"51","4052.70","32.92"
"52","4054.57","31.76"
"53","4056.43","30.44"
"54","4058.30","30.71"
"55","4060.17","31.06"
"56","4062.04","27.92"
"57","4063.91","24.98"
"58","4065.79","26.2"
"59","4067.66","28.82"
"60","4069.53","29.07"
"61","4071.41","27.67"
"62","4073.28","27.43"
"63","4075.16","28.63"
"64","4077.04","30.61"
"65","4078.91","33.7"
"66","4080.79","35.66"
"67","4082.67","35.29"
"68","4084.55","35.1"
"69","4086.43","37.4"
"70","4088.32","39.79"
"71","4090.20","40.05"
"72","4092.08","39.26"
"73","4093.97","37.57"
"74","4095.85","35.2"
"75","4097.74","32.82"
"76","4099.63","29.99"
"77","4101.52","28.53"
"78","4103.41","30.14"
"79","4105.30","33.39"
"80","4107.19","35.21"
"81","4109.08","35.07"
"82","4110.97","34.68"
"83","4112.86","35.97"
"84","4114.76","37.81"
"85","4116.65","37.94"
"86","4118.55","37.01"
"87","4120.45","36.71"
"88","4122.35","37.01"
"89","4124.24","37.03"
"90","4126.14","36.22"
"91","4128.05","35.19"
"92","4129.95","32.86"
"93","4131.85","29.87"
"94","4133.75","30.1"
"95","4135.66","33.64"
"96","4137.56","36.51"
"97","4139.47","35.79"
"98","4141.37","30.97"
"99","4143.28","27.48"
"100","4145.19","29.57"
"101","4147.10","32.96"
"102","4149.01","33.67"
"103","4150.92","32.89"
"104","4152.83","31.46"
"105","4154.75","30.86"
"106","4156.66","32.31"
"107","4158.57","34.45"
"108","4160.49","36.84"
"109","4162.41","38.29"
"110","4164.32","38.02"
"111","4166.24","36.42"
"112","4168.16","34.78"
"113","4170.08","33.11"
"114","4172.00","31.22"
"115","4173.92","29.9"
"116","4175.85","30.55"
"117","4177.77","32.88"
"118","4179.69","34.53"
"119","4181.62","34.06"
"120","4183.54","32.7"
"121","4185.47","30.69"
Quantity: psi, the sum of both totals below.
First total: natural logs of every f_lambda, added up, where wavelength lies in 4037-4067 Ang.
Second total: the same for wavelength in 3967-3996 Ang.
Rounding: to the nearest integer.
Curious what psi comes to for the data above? 103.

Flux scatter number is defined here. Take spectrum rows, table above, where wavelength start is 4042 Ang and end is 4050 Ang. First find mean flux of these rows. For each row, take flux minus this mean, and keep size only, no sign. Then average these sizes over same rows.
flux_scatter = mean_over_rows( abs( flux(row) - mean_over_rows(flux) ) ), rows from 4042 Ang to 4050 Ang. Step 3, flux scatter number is 2.2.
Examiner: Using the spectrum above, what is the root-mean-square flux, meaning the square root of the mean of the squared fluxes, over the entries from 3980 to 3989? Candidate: 27.5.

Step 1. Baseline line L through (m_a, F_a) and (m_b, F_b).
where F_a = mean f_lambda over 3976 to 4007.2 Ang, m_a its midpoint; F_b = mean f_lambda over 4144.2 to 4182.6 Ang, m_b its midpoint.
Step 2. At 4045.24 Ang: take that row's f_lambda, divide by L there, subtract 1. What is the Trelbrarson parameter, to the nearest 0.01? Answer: -0.23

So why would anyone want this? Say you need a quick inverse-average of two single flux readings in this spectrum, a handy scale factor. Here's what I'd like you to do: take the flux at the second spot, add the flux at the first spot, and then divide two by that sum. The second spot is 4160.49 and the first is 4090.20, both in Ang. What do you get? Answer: 0.0260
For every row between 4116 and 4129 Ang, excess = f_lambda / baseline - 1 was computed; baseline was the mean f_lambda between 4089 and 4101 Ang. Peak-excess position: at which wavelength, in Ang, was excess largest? 4116.65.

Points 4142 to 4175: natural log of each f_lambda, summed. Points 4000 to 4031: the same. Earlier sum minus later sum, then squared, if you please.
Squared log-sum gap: 0.6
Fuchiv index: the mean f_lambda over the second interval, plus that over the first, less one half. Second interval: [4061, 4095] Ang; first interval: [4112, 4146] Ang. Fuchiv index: 66.3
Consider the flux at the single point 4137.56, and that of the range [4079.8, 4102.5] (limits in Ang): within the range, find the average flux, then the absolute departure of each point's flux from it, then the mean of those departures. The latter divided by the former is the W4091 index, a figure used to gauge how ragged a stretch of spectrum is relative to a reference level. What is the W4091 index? 0.075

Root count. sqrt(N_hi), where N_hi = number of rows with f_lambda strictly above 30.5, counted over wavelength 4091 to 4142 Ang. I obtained 4.7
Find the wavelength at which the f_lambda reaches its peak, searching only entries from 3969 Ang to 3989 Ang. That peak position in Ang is 3987.90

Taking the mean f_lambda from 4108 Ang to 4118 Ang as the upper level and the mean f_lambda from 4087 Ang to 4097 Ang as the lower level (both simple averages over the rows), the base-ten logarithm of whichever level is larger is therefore 1.58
